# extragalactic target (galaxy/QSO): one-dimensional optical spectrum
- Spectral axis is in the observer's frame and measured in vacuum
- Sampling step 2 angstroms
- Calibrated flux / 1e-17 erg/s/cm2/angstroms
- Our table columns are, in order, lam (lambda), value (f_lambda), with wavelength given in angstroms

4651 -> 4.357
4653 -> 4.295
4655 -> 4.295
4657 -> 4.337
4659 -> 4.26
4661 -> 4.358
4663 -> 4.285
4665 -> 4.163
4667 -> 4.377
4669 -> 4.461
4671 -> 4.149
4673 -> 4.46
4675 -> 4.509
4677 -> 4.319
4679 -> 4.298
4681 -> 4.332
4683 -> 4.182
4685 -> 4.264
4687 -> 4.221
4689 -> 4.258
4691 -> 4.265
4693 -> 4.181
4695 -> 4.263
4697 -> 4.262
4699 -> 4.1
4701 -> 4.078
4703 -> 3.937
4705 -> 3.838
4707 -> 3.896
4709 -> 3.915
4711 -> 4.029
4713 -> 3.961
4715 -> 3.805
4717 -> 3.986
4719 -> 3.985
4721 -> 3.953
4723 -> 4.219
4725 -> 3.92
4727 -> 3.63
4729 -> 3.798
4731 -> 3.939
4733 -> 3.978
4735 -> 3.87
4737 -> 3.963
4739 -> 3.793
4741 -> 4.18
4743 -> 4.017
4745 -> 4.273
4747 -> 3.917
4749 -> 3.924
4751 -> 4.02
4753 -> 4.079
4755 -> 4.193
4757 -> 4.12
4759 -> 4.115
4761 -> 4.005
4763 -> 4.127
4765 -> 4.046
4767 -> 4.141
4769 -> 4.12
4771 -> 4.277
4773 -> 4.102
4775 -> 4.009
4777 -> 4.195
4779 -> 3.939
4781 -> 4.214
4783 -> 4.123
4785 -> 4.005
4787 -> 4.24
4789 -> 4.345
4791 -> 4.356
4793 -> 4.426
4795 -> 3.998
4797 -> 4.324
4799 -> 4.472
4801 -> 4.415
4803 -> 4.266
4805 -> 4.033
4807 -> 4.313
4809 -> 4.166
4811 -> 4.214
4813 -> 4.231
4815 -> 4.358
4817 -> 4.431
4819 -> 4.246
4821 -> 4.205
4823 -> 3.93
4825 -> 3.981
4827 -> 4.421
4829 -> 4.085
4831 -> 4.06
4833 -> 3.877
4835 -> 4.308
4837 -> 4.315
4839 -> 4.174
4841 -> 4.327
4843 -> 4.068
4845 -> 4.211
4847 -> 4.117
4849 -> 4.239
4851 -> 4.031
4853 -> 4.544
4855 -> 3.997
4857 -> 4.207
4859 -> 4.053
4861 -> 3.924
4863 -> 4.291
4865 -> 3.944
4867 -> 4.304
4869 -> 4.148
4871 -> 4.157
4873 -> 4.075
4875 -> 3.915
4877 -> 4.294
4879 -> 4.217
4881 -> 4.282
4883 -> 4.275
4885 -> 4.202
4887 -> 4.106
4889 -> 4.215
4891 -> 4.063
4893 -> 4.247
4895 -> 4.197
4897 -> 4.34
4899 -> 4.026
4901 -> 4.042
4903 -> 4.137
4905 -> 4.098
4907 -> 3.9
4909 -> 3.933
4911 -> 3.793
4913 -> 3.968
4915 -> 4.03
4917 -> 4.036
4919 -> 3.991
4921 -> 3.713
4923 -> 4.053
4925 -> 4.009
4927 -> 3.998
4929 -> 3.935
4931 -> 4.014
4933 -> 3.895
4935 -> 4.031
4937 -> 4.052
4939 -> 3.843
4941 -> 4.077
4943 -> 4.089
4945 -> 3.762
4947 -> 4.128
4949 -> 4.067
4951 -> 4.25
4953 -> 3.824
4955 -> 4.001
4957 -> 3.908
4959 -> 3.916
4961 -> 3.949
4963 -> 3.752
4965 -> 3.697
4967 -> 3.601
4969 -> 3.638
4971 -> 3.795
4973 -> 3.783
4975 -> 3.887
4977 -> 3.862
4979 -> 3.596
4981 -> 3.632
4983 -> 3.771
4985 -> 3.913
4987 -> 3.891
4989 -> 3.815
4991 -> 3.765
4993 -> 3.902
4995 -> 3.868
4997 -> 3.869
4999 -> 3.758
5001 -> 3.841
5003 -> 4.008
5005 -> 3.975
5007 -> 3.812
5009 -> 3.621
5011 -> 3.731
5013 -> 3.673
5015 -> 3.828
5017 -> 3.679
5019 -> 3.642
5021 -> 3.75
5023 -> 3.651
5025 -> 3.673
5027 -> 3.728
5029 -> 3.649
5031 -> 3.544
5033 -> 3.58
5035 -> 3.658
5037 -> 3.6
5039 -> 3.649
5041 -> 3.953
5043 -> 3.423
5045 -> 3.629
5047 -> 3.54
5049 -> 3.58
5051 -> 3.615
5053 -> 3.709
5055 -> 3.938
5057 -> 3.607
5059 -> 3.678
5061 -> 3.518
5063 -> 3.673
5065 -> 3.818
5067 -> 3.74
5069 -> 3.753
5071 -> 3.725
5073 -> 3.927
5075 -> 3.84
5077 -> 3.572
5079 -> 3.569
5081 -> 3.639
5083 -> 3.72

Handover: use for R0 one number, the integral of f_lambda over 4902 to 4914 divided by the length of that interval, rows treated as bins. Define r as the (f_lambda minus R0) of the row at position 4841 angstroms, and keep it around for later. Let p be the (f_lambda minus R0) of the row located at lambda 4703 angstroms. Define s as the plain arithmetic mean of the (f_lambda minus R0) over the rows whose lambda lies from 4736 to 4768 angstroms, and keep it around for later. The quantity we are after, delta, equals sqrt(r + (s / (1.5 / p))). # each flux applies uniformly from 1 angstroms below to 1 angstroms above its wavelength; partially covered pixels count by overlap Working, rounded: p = 0.0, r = 0.36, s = 0.09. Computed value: 0.59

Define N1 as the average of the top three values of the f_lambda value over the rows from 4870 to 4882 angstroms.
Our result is 4.3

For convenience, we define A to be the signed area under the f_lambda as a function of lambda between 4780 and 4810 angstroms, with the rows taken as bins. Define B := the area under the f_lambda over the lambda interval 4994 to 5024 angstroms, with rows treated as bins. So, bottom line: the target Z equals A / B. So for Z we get 1.12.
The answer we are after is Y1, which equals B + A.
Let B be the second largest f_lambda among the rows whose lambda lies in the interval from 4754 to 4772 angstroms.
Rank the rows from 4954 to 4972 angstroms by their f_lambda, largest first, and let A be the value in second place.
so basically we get 8.14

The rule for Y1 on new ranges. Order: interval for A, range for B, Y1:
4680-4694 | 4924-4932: 8.27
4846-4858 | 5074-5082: 7.88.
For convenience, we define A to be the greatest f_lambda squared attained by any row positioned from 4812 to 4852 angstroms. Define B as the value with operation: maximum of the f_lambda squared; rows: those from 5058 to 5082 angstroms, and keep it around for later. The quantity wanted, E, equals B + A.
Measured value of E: 35.1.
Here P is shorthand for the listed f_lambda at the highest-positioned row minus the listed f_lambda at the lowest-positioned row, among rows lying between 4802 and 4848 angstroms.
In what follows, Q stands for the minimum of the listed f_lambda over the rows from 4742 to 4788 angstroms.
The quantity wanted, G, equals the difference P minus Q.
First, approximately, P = -0.15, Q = 3.917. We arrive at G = -4.07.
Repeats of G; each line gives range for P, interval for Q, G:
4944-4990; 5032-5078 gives -3.37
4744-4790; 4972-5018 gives -3.52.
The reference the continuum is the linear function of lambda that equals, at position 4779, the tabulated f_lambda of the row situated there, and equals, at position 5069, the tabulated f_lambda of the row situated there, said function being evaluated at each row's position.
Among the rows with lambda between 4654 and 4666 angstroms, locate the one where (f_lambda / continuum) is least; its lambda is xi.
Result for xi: 4665 angstroms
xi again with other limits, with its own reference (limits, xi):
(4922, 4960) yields 4945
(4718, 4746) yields 4727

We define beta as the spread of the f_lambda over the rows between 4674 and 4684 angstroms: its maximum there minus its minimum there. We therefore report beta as 0.33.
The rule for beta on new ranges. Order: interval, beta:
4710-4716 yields 0.22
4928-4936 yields 0.14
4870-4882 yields 0.38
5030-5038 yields 0.11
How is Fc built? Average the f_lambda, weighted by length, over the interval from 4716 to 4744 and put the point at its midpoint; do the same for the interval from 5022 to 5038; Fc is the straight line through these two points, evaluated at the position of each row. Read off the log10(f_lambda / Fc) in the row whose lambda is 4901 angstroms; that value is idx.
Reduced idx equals 0.030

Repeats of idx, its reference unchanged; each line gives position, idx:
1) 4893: 0.051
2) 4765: 0.015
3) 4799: 0.062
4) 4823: 0.009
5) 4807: 0.048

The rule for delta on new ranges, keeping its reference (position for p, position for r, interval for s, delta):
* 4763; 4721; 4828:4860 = 0.04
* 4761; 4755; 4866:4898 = 0.48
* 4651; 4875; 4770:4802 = 0.08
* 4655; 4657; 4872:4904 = 0.64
